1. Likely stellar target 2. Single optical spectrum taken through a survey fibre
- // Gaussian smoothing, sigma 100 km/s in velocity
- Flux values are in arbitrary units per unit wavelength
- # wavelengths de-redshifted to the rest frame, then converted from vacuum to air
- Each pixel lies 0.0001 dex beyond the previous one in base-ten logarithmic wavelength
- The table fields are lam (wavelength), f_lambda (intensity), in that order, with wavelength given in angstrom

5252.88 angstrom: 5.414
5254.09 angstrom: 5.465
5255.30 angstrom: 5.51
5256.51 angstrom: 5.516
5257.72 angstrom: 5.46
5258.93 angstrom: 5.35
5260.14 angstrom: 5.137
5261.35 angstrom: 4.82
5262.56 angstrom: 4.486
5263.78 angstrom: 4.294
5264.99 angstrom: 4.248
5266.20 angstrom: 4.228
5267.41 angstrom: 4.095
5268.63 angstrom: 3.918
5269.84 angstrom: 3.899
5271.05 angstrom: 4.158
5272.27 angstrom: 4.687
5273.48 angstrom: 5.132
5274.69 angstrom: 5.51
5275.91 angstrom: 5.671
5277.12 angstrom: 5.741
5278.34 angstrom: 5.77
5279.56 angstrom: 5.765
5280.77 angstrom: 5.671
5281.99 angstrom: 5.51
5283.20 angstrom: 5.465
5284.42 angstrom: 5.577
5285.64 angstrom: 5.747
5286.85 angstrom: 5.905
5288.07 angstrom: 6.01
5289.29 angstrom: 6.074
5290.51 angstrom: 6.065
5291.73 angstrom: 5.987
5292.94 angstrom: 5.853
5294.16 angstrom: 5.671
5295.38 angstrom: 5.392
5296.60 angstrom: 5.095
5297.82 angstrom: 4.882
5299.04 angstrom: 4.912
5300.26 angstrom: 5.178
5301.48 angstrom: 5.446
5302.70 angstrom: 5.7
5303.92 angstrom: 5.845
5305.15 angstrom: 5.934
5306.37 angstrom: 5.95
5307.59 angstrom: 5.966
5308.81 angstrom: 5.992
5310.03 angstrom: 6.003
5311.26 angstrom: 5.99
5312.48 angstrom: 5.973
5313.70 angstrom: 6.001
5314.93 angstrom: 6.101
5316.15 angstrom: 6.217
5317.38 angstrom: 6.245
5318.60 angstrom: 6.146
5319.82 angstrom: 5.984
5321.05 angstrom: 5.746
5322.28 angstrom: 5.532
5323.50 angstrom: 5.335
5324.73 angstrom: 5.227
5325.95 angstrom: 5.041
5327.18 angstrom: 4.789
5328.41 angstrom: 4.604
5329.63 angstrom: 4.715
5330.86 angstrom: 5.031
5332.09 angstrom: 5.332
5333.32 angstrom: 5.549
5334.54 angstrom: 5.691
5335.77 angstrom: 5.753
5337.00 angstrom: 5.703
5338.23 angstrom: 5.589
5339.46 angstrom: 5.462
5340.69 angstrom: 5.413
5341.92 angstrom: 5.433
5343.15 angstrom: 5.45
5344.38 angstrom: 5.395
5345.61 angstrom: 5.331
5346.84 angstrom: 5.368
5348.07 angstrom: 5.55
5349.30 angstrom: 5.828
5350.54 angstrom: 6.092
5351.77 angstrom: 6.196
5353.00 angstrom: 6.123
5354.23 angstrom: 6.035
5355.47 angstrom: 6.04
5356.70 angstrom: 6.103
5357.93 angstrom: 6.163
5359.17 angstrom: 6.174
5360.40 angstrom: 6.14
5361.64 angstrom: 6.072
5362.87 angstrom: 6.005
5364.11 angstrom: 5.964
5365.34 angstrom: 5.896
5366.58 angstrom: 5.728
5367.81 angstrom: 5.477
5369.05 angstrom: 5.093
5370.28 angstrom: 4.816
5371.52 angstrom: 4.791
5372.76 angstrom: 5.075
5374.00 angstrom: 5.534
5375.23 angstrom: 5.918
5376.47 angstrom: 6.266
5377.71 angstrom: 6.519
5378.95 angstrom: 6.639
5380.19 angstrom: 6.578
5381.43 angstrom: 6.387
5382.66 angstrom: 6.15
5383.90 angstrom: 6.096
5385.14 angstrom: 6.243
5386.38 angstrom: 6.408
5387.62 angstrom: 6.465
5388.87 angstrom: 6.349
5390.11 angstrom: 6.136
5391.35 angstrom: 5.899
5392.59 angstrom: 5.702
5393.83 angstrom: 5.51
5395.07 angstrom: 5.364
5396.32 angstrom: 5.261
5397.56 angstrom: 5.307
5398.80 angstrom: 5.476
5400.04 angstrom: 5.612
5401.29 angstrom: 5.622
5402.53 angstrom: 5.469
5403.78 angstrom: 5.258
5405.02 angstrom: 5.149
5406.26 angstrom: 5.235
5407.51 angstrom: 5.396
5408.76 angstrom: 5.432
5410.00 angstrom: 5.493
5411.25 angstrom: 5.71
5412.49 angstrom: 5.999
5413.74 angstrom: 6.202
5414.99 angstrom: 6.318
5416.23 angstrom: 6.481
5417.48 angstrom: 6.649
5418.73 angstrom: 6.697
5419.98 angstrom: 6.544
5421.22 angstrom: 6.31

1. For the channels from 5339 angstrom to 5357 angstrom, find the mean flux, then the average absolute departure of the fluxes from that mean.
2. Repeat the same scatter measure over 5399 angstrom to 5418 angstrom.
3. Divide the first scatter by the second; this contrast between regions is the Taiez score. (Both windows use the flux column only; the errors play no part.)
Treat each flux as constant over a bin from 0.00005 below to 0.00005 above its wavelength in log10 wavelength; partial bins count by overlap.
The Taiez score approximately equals 0.80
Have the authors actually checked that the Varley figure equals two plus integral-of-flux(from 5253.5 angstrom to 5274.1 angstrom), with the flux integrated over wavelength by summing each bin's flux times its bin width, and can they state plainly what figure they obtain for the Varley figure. 99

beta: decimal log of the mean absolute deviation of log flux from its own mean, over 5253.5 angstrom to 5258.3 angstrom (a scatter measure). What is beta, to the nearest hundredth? -2.70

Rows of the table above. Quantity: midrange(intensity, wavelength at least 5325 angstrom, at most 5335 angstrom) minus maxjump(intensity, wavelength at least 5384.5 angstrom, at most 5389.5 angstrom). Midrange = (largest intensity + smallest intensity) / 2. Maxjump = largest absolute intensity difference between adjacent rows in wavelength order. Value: 5.0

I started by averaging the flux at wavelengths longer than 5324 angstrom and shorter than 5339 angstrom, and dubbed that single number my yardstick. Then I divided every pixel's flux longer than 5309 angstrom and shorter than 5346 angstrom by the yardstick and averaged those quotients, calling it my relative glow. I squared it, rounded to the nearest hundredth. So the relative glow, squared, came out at 1.12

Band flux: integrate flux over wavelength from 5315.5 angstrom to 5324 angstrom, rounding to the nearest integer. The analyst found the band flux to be 50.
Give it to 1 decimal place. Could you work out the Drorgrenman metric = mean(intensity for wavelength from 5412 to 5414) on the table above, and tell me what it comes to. 6.1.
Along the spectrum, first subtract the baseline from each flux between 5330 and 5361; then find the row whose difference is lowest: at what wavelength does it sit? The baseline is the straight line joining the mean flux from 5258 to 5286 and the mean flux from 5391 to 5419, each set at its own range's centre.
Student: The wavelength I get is 5330.86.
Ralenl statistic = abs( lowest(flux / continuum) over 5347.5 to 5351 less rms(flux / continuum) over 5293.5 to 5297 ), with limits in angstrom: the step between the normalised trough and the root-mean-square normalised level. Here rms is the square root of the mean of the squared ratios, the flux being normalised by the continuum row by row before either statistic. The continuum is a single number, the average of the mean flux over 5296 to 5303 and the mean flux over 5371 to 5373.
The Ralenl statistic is 0.031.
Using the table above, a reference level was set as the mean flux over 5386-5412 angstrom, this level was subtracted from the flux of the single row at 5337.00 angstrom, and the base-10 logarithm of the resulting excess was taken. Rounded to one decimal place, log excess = -1.1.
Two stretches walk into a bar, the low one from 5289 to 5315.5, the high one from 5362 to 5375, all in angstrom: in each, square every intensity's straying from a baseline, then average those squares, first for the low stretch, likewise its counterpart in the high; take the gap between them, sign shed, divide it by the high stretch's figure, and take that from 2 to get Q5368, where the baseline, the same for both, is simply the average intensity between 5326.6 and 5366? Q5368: 1.6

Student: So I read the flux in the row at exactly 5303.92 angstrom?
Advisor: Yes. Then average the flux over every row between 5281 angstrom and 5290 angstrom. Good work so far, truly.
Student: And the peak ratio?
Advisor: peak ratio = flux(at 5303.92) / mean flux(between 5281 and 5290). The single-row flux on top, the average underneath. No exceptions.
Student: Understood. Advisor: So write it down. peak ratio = 1.02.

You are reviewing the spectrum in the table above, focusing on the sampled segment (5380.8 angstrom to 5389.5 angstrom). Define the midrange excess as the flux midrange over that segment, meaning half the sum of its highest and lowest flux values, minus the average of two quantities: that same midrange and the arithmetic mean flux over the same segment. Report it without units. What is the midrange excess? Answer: -0.010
